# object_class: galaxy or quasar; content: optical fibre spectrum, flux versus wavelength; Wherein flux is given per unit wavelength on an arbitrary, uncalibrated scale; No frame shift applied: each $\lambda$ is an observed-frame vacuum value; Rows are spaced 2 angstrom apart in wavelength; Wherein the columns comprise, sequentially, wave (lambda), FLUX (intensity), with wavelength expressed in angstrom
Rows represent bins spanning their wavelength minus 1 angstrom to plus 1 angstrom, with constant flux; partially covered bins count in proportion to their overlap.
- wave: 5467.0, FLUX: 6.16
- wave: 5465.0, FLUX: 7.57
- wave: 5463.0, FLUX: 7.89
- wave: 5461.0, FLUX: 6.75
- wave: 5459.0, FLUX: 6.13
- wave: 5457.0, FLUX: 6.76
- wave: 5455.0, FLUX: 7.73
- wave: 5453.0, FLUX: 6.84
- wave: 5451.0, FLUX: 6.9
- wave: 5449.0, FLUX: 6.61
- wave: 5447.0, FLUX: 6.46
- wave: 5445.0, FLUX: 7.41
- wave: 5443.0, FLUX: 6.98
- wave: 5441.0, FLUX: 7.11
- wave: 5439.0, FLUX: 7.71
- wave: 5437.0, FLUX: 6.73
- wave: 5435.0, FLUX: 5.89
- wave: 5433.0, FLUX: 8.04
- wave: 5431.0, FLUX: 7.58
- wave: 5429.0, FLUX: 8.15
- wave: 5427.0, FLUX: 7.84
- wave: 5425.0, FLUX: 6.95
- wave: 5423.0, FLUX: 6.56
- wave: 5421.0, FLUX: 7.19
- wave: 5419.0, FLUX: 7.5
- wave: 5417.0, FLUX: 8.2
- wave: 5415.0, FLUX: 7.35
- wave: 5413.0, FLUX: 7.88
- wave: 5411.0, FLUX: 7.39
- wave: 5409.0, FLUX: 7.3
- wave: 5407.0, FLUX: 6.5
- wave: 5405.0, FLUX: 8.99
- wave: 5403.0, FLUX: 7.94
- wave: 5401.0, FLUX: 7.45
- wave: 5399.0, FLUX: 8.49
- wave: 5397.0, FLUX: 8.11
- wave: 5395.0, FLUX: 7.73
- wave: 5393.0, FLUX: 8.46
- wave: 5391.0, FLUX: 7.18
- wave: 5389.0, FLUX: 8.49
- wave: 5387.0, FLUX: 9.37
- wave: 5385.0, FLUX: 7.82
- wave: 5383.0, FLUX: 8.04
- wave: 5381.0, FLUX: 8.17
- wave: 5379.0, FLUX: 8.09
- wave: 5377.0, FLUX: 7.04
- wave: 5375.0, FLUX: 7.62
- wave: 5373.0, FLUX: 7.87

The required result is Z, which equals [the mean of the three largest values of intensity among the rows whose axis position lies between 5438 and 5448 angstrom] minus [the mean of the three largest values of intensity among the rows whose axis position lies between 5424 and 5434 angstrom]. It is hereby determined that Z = -0.6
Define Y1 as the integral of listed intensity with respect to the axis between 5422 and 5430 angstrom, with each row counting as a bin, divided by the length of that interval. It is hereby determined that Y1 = 7.4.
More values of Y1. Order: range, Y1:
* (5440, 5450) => 6.9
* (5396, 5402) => 8.0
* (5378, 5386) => 8.0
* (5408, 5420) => 7.6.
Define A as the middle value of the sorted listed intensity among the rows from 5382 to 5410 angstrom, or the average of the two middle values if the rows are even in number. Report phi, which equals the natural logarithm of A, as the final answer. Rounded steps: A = 8.0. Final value 2.08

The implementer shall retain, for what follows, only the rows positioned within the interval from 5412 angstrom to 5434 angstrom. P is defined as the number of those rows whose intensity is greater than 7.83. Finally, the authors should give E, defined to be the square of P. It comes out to 25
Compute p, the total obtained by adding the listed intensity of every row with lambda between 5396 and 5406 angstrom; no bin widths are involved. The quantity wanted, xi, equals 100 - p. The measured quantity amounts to 59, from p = 41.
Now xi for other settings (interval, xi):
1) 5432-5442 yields 65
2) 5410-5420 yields 62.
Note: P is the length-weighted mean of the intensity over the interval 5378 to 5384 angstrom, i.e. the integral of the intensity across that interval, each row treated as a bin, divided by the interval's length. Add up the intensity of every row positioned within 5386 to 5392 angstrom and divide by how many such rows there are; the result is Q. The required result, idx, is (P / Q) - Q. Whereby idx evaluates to -7.4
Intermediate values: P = 8.1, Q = 8.3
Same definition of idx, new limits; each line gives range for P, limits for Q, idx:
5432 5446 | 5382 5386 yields -7.0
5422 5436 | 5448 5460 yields -5.8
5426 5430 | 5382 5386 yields -6.9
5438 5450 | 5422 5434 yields -6.6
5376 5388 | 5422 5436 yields -6.2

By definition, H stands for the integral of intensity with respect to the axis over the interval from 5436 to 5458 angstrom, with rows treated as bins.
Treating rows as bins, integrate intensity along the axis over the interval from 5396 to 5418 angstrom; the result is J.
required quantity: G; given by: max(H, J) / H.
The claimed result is 1.11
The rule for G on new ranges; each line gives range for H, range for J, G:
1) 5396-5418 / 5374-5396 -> 1.03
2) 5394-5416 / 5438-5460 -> 1.00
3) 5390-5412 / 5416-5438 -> 1.00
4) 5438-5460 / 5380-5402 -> 1.17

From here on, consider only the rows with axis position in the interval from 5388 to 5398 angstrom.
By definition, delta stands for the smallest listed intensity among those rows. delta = 7.18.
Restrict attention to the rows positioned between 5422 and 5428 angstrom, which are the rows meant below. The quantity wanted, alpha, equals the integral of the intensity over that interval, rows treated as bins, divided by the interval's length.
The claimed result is 7.1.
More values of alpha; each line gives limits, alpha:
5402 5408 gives 7.8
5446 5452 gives 6.7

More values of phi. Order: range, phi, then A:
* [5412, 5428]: 2.00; 7.4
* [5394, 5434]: 2.04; 7.7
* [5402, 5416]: 2.00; 7.4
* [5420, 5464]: 1.94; 7.0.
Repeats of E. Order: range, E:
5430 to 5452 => 1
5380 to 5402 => 49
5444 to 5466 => 1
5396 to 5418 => 36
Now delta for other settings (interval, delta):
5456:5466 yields 6.13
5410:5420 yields 7.35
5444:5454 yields 6.46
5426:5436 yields 5.89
